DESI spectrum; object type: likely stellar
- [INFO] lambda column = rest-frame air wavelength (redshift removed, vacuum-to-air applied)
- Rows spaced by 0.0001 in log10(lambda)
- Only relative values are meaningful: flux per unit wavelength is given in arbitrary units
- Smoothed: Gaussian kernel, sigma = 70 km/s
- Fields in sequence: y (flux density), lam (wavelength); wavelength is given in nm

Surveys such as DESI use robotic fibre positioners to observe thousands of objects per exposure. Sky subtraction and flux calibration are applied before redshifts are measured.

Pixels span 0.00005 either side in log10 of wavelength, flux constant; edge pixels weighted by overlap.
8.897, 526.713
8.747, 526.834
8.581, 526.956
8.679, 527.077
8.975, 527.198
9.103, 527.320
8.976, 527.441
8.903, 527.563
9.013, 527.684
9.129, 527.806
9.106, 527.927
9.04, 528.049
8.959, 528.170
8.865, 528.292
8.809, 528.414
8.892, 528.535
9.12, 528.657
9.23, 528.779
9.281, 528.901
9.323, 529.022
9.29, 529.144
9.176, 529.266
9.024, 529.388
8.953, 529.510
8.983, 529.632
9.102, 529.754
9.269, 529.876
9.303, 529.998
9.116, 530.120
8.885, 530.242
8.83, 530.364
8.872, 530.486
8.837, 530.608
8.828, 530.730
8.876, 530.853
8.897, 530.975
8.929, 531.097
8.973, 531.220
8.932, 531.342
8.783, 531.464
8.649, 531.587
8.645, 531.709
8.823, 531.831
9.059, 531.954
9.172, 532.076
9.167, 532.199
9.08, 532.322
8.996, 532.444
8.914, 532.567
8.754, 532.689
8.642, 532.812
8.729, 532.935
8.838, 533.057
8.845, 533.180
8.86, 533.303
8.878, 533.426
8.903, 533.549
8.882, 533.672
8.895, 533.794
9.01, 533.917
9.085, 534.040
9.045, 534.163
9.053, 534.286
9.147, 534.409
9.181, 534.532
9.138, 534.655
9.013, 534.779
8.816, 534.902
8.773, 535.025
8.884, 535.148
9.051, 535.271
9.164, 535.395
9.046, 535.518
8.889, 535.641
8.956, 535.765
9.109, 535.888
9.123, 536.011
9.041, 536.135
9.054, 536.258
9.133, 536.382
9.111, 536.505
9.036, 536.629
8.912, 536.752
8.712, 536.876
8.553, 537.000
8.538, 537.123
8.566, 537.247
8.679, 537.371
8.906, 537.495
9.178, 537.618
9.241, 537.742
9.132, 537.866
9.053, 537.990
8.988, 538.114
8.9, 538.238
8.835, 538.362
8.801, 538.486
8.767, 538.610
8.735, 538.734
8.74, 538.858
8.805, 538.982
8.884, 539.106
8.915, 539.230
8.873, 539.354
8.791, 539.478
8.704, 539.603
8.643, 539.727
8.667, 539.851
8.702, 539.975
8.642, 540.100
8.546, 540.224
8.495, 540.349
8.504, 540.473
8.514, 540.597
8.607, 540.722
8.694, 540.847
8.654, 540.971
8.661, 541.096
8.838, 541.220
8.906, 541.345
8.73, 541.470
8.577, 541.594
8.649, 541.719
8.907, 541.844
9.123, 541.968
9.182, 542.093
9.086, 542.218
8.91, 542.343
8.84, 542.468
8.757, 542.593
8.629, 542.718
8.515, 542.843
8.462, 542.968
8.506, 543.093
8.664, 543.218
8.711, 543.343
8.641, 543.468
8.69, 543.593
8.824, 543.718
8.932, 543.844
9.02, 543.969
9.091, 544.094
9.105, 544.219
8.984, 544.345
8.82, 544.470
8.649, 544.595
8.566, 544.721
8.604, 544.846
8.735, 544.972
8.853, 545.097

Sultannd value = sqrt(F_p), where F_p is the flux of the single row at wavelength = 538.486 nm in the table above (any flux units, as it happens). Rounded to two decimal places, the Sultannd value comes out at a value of 2.97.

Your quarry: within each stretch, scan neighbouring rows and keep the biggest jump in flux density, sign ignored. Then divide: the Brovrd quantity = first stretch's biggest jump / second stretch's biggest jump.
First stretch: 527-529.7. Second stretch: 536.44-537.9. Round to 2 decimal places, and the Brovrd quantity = 1.09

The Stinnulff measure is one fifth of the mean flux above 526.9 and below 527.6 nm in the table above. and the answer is 1.77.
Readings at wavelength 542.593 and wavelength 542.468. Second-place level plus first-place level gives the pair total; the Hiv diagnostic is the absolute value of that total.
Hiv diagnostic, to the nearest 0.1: 17.6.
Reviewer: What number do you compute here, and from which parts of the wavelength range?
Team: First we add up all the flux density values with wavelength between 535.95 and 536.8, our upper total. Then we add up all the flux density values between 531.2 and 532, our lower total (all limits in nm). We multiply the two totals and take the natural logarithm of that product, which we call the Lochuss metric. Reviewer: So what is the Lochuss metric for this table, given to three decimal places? 8.275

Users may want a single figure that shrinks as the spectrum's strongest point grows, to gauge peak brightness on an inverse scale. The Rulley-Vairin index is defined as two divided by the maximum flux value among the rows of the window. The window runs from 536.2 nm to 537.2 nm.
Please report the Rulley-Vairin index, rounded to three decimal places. 0.219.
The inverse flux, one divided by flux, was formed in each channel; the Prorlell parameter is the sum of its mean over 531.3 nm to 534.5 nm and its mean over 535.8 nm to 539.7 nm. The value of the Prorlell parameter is 0.225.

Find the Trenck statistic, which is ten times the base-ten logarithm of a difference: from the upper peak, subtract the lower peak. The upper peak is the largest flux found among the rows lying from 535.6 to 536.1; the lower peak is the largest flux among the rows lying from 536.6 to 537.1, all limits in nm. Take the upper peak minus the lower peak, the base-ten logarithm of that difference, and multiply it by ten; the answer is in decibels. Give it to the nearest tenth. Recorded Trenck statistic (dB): -10.6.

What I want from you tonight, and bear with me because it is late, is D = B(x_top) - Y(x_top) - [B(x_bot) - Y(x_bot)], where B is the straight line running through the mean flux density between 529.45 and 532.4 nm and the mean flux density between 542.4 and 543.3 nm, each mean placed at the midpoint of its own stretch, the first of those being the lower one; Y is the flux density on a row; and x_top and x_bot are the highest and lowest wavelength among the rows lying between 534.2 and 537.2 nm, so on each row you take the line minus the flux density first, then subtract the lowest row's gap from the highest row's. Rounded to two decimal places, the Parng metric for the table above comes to 0.44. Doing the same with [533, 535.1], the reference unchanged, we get 0.01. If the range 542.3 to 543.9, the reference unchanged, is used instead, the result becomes -0.06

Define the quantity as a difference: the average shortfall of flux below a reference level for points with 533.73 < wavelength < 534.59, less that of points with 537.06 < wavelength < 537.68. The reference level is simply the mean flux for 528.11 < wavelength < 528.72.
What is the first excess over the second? -0.29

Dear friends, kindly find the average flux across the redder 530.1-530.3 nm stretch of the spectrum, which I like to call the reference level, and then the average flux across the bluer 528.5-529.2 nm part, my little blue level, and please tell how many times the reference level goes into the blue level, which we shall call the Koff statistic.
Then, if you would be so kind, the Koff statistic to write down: 1.02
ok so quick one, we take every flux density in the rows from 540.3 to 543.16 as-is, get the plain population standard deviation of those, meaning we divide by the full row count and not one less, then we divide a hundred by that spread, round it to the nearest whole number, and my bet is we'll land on 481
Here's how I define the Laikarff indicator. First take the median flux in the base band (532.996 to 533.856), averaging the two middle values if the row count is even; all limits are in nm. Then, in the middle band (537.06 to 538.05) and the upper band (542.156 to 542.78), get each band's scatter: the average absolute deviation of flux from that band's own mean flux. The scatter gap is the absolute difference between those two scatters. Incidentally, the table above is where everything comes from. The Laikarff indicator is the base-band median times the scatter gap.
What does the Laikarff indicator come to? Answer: 1.03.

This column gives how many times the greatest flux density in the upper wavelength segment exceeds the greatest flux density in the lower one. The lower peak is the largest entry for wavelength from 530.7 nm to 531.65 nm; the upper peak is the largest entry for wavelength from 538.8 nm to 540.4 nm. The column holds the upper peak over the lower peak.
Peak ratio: 0.99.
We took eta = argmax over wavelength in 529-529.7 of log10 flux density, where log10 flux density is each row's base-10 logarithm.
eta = 529.022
